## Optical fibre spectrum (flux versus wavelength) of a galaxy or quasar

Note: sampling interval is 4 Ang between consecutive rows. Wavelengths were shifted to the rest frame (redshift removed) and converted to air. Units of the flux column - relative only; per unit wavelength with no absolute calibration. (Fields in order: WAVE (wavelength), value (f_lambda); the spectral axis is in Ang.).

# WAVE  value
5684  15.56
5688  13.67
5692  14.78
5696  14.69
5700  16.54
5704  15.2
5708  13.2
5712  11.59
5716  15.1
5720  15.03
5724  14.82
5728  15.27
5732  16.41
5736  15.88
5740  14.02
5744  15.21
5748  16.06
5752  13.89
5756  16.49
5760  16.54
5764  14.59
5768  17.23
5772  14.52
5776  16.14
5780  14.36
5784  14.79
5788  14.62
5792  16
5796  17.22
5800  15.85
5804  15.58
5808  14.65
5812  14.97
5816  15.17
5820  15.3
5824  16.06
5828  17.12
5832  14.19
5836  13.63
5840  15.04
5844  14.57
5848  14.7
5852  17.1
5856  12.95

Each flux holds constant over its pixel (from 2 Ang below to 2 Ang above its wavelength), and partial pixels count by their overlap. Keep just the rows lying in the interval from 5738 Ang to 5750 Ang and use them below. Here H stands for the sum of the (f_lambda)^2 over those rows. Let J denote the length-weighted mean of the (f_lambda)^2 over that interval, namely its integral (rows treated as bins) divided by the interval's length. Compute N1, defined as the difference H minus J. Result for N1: 457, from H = 686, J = 229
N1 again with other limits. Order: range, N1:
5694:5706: 480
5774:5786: 457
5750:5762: 492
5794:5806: 527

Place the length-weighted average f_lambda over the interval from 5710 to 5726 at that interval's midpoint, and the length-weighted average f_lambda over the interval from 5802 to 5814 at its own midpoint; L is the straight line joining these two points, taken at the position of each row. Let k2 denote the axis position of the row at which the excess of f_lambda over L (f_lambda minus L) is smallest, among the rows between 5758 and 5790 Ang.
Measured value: 5780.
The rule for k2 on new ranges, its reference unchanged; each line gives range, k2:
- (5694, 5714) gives 5712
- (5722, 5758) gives 5752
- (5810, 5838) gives 5836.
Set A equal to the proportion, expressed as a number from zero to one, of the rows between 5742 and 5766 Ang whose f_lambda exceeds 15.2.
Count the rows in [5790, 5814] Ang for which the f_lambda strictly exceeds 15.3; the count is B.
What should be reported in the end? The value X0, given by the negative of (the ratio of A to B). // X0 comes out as -0.17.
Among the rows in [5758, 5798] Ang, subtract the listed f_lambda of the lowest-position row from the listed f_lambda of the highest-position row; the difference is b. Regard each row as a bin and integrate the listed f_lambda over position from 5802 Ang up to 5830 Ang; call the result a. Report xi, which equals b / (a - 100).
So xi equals 0.0020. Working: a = 435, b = 0.7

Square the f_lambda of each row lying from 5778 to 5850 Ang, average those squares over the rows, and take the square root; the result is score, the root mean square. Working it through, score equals 15.2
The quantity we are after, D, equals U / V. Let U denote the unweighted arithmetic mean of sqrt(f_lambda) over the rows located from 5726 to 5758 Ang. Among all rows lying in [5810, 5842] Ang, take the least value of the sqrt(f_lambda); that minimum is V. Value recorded 1.06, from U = 3.92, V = 3.69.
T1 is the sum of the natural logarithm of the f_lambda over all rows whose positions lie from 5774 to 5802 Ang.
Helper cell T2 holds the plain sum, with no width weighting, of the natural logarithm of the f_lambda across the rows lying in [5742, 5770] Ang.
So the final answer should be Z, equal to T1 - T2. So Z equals -0.06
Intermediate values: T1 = 19.2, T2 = 19.3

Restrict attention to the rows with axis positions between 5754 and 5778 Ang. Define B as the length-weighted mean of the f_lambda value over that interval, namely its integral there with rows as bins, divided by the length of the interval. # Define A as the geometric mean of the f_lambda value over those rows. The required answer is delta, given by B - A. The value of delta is 0.033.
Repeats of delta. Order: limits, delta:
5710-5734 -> 0.083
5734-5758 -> 0.033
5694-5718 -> 0.092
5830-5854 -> 0.038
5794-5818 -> 0.022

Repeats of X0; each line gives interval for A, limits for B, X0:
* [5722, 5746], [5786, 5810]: -0.17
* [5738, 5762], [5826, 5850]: -0.67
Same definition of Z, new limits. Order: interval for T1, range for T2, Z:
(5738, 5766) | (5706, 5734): 0.38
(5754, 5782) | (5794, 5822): 0.06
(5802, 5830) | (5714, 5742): 0.15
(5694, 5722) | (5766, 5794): -0.45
